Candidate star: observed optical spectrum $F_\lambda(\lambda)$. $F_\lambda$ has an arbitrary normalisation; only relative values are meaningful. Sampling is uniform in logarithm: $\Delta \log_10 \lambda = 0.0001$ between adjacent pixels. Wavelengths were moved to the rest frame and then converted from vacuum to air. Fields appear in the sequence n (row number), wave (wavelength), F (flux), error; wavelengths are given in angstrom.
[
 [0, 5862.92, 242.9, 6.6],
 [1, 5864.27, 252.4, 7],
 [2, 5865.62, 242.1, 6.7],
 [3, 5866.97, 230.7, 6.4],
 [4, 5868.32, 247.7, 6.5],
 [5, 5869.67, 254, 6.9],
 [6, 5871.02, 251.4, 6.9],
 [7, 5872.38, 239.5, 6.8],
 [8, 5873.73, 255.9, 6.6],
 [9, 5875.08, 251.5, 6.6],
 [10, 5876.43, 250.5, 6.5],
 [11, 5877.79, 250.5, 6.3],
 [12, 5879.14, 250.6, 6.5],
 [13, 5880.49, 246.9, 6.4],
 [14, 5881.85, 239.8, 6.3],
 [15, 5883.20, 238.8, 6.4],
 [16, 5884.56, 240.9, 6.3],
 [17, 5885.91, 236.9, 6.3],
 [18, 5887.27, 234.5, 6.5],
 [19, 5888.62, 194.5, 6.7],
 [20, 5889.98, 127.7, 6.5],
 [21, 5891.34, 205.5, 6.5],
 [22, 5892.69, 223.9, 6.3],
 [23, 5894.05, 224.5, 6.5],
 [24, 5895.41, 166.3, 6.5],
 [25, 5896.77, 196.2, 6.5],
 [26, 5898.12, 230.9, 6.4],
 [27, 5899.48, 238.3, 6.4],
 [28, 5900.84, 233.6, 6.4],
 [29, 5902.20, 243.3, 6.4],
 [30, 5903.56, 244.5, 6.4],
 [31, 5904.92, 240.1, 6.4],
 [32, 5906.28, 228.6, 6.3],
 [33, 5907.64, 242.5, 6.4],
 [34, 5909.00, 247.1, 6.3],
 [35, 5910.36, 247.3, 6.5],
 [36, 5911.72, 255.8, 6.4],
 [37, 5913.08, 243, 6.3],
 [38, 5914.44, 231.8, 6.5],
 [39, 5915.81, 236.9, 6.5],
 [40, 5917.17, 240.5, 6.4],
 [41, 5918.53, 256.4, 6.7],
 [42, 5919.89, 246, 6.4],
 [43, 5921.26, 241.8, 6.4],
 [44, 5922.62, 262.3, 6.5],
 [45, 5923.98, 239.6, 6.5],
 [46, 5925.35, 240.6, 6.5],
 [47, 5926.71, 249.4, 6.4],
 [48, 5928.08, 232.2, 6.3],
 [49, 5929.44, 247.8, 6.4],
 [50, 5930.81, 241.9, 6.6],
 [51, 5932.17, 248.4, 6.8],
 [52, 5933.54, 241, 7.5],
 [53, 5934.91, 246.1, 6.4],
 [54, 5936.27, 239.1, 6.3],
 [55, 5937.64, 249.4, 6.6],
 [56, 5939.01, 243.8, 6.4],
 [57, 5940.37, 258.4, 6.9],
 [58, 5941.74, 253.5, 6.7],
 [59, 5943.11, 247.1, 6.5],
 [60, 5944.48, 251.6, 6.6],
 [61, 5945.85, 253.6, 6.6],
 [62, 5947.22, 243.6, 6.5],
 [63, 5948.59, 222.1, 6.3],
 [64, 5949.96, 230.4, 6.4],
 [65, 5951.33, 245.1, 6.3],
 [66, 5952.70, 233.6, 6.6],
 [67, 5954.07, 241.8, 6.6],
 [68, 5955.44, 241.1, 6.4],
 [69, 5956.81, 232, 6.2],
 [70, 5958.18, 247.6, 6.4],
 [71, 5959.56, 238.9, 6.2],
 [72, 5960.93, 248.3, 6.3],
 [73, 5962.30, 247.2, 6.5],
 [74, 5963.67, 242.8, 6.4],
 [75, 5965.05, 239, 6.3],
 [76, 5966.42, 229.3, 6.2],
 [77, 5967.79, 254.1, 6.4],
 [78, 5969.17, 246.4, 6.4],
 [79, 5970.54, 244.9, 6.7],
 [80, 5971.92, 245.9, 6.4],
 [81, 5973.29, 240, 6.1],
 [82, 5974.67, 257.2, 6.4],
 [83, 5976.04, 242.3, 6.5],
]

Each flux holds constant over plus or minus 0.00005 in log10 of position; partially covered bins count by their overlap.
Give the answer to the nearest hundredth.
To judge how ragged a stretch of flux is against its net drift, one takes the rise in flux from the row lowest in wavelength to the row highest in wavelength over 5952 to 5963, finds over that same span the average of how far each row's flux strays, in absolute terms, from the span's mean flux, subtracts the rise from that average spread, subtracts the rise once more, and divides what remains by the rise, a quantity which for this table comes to -1.64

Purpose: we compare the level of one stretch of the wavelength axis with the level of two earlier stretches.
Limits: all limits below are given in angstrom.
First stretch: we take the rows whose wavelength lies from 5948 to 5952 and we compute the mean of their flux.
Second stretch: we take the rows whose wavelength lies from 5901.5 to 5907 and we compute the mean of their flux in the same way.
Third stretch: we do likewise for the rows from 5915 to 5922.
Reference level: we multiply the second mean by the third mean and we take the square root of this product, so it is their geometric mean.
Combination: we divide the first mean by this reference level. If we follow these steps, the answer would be 0.96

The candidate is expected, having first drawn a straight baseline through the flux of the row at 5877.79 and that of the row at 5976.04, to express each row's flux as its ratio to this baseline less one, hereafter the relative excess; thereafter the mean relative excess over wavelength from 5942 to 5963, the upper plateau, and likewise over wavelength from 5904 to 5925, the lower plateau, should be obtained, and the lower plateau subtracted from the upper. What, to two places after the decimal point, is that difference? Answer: 0.00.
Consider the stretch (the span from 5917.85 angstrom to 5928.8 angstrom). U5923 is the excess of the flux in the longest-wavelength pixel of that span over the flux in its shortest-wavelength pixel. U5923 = -24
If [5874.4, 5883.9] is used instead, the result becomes -13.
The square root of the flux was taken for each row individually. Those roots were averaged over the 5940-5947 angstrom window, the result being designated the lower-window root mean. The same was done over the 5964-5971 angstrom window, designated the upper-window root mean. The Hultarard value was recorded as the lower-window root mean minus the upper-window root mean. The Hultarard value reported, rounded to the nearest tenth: 0.3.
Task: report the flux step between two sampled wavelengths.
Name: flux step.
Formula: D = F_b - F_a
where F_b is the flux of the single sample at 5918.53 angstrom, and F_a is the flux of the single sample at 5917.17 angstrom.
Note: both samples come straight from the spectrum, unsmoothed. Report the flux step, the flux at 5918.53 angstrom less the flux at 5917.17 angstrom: 16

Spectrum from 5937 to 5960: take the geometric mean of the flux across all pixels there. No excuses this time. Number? 243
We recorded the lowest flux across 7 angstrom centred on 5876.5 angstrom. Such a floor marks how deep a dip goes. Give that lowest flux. 250.5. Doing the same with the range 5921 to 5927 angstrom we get 239.6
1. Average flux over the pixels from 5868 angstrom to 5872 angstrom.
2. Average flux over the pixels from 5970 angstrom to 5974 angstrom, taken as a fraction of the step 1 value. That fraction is 0.97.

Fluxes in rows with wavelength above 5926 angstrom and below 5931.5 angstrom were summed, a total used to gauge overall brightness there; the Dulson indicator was 971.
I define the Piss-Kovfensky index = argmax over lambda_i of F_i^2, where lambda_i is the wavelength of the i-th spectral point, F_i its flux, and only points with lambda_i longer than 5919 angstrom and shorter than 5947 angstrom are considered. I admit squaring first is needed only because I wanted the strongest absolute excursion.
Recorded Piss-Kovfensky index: 5922.62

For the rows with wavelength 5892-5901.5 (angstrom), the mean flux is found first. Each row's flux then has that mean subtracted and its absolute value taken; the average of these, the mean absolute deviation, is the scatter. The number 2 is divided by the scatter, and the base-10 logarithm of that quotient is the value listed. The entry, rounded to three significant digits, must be -1.00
